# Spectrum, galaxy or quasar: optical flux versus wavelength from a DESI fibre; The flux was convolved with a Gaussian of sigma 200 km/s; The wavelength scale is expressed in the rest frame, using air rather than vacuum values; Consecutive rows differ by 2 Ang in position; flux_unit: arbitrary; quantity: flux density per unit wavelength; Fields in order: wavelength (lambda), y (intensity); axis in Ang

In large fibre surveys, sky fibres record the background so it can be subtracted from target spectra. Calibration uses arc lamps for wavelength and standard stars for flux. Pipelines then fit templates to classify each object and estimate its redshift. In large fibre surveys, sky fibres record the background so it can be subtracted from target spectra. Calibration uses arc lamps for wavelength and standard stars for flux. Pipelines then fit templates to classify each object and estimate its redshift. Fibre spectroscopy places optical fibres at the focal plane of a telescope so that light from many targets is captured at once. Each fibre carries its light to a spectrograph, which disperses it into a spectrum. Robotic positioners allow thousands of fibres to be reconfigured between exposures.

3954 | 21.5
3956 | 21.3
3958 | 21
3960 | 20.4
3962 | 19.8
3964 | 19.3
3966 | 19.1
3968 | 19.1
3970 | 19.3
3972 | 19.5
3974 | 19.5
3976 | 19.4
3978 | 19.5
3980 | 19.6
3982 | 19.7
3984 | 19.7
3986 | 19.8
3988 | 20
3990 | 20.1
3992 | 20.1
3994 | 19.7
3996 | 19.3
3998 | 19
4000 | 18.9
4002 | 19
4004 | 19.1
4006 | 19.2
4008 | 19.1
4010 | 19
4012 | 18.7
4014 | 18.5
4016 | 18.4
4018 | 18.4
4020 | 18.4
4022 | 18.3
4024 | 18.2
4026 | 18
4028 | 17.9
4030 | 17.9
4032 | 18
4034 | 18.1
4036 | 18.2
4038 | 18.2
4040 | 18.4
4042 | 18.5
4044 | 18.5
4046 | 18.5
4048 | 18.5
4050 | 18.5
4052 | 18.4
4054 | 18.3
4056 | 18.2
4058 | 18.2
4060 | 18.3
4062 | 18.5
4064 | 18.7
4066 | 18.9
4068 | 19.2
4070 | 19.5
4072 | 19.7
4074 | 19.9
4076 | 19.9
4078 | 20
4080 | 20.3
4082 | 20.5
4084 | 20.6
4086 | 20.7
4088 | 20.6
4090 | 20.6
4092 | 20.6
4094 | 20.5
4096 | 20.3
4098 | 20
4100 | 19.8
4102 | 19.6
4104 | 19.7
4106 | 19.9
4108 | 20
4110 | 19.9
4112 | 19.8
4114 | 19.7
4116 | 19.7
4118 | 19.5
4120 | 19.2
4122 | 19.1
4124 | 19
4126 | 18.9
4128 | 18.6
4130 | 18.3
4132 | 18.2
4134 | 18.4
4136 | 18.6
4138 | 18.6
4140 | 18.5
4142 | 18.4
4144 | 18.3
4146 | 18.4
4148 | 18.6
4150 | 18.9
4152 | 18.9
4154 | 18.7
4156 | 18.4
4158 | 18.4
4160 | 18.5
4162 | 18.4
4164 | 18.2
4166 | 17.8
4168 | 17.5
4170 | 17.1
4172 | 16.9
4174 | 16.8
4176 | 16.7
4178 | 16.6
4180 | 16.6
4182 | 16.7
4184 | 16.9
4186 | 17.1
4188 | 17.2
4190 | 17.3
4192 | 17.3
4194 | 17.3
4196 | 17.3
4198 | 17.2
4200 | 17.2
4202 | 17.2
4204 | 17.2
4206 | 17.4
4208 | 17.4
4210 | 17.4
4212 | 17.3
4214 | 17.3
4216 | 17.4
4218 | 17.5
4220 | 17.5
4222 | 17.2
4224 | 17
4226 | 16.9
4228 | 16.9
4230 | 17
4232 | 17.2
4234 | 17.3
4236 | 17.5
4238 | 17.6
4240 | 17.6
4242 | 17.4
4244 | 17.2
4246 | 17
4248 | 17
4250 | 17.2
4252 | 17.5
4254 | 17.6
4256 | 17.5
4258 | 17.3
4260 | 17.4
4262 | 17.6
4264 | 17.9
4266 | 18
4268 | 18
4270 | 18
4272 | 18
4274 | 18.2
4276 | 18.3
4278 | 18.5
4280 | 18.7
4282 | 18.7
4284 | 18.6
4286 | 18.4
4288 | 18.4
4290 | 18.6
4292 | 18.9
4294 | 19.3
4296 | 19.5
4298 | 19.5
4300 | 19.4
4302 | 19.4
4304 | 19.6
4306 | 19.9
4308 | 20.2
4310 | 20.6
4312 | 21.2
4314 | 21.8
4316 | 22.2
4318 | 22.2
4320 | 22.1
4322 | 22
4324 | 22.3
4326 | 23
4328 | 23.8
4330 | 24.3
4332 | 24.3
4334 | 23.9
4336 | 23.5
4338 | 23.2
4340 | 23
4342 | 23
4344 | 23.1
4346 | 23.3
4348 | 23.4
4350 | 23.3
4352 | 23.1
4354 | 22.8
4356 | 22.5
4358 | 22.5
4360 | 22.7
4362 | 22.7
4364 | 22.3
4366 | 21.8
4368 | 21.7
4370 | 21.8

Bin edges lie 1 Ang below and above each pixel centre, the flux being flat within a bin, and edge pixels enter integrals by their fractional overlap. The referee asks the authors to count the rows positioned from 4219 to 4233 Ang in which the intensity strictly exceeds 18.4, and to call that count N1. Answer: 0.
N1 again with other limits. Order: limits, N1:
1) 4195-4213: 0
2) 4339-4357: 9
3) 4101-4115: 7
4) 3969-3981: 6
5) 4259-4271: 0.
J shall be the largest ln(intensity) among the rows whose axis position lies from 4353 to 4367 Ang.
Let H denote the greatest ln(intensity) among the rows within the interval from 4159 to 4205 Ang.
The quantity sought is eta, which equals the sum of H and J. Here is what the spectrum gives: 6.04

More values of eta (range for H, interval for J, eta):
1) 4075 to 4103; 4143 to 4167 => 5.97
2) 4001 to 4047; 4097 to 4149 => 5.95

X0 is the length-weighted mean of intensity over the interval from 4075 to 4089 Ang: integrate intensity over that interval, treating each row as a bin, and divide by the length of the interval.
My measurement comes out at 20.4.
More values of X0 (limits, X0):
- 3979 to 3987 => 19.7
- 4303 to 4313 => 20.3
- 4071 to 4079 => 19.9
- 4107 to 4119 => 19.8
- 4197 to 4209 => 17.3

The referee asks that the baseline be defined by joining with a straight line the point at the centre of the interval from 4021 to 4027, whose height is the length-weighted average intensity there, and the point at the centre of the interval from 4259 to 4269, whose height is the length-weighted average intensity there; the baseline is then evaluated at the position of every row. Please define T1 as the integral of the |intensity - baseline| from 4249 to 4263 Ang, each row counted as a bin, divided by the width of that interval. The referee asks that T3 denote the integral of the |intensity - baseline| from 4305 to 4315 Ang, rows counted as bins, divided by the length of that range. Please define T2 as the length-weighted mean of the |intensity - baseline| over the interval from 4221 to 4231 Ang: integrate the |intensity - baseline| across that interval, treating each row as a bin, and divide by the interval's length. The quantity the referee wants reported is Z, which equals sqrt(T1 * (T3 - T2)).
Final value 0.9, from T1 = 0.4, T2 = 0.8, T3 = 3.0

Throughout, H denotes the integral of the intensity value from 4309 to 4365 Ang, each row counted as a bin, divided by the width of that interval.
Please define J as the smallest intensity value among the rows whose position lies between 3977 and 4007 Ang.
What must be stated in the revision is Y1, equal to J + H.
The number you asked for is 41.7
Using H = 22.8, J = 18.9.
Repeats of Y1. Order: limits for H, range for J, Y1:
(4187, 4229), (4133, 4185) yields 33.9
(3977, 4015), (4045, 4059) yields 37.6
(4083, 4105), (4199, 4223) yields 37.5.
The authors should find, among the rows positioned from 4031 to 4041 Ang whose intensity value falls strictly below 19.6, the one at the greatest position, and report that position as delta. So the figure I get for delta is 4040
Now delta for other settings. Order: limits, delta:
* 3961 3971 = 3970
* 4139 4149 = 4148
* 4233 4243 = 4242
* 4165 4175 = 4174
